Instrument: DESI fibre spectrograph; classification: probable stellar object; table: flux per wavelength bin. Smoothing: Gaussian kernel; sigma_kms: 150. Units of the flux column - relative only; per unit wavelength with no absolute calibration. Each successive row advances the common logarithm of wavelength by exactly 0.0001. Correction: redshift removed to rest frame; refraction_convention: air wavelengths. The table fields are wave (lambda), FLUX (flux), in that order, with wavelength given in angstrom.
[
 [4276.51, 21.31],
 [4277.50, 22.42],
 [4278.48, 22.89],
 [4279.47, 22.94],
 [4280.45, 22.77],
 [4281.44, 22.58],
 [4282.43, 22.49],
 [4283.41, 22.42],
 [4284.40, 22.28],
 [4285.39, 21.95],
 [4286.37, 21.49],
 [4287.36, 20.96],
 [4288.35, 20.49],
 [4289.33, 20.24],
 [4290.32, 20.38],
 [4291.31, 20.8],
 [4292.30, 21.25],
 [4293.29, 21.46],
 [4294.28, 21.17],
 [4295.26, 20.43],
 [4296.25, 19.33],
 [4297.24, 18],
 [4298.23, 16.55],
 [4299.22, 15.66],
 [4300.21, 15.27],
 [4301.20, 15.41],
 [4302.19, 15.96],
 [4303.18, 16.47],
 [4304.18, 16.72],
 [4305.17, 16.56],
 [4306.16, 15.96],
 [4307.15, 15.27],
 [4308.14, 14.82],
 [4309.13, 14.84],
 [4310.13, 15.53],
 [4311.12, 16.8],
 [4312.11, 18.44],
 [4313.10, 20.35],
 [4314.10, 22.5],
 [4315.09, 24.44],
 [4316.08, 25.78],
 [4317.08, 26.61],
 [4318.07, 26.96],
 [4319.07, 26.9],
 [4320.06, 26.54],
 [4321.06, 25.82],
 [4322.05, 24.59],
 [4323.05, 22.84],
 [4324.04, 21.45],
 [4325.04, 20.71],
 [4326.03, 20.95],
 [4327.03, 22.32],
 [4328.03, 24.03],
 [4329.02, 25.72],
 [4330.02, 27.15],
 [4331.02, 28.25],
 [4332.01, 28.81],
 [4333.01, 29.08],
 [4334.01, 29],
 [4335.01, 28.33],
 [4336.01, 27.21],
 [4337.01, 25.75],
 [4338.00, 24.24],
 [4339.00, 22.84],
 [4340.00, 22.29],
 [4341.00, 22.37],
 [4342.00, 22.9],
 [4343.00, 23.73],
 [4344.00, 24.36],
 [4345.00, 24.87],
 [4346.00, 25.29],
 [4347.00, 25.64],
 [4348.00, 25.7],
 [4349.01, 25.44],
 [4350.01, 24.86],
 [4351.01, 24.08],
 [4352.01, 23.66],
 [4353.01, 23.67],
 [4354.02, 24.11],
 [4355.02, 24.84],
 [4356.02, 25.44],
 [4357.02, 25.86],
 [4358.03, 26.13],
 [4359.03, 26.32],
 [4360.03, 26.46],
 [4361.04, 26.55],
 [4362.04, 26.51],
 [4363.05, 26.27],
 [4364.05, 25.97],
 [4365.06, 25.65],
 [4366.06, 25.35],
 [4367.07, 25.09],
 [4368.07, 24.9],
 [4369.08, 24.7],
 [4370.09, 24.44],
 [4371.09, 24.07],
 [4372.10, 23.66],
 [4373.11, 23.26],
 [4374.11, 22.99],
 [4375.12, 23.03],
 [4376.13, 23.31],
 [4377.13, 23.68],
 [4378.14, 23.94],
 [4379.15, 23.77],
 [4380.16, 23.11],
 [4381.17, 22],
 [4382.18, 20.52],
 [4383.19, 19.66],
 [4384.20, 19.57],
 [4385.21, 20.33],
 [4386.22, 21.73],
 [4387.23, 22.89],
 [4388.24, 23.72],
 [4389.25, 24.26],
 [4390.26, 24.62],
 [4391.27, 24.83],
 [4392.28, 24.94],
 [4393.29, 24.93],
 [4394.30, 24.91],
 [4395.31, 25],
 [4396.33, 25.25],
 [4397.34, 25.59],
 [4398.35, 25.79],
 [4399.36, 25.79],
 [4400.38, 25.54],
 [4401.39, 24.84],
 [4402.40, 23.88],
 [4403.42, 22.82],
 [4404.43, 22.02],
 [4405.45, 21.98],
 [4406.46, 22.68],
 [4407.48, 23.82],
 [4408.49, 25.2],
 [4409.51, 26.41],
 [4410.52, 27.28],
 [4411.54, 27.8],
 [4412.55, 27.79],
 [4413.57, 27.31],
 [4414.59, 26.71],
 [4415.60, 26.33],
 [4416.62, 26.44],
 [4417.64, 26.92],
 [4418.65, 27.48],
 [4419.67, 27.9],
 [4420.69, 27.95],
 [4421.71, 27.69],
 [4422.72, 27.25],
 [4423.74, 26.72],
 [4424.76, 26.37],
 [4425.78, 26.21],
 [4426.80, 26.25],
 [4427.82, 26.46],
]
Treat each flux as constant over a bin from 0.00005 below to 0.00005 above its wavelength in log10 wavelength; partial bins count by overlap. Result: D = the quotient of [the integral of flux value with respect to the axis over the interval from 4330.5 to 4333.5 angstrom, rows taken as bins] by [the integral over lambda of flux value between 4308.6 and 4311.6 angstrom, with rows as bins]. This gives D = 1.8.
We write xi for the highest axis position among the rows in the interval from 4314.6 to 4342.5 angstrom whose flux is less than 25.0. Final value 4342.00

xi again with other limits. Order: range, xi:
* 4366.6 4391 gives 4390.26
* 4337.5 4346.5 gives 4345.00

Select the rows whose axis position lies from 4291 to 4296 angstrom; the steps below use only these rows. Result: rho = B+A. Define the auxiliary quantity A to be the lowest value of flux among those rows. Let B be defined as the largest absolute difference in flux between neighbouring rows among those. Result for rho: 21.2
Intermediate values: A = 20.43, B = 0.74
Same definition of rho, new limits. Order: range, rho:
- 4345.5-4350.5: 25.4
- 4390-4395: 24.8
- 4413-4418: 26.9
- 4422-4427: 26.7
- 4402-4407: 23.0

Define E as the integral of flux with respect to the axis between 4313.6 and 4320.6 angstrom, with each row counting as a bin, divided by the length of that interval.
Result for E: 25.7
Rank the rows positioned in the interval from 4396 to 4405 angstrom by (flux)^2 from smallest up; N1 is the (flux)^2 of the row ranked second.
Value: 521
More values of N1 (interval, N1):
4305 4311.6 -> 220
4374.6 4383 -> 484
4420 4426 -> 695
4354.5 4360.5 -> 647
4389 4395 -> 606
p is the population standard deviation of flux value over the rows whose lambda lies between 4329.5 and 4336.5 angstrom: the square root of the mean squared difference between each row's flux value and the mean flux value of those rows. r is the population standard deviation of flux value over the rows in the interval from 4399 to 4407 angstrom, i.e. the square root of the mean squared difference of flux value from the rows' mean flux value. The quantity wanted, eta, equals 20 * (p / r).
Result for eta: 10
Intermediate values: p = 0.74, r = 1.4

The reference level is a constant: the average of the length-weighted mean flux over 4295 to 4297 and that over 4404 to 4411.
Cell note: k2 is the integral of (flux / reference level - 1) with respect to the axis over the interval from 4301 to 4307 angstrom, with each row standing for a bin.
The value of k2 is -1.6 angstrom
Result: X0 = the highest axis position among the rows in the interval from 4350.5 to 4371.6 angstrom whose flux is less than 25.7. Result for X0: 4371.09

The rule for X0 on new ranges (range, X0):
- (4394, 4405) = 4404.43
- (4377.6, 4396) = 4395.31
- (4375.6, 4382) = 4381.17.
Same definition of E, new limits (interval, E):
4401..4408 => 23.1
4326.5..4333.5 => 26.4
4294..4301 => 17.9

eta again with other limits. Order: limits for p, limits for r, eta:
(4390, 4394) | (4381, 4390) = 2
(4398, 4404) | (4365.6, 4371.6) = 52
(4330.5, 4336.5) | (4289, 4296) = 28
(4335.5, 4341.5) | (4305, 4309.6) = 54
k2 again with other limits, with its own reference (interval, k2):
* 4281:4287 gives 0.1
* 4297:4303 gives -1.6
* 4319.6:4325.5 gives 0.5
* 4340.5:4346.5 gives 0.6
